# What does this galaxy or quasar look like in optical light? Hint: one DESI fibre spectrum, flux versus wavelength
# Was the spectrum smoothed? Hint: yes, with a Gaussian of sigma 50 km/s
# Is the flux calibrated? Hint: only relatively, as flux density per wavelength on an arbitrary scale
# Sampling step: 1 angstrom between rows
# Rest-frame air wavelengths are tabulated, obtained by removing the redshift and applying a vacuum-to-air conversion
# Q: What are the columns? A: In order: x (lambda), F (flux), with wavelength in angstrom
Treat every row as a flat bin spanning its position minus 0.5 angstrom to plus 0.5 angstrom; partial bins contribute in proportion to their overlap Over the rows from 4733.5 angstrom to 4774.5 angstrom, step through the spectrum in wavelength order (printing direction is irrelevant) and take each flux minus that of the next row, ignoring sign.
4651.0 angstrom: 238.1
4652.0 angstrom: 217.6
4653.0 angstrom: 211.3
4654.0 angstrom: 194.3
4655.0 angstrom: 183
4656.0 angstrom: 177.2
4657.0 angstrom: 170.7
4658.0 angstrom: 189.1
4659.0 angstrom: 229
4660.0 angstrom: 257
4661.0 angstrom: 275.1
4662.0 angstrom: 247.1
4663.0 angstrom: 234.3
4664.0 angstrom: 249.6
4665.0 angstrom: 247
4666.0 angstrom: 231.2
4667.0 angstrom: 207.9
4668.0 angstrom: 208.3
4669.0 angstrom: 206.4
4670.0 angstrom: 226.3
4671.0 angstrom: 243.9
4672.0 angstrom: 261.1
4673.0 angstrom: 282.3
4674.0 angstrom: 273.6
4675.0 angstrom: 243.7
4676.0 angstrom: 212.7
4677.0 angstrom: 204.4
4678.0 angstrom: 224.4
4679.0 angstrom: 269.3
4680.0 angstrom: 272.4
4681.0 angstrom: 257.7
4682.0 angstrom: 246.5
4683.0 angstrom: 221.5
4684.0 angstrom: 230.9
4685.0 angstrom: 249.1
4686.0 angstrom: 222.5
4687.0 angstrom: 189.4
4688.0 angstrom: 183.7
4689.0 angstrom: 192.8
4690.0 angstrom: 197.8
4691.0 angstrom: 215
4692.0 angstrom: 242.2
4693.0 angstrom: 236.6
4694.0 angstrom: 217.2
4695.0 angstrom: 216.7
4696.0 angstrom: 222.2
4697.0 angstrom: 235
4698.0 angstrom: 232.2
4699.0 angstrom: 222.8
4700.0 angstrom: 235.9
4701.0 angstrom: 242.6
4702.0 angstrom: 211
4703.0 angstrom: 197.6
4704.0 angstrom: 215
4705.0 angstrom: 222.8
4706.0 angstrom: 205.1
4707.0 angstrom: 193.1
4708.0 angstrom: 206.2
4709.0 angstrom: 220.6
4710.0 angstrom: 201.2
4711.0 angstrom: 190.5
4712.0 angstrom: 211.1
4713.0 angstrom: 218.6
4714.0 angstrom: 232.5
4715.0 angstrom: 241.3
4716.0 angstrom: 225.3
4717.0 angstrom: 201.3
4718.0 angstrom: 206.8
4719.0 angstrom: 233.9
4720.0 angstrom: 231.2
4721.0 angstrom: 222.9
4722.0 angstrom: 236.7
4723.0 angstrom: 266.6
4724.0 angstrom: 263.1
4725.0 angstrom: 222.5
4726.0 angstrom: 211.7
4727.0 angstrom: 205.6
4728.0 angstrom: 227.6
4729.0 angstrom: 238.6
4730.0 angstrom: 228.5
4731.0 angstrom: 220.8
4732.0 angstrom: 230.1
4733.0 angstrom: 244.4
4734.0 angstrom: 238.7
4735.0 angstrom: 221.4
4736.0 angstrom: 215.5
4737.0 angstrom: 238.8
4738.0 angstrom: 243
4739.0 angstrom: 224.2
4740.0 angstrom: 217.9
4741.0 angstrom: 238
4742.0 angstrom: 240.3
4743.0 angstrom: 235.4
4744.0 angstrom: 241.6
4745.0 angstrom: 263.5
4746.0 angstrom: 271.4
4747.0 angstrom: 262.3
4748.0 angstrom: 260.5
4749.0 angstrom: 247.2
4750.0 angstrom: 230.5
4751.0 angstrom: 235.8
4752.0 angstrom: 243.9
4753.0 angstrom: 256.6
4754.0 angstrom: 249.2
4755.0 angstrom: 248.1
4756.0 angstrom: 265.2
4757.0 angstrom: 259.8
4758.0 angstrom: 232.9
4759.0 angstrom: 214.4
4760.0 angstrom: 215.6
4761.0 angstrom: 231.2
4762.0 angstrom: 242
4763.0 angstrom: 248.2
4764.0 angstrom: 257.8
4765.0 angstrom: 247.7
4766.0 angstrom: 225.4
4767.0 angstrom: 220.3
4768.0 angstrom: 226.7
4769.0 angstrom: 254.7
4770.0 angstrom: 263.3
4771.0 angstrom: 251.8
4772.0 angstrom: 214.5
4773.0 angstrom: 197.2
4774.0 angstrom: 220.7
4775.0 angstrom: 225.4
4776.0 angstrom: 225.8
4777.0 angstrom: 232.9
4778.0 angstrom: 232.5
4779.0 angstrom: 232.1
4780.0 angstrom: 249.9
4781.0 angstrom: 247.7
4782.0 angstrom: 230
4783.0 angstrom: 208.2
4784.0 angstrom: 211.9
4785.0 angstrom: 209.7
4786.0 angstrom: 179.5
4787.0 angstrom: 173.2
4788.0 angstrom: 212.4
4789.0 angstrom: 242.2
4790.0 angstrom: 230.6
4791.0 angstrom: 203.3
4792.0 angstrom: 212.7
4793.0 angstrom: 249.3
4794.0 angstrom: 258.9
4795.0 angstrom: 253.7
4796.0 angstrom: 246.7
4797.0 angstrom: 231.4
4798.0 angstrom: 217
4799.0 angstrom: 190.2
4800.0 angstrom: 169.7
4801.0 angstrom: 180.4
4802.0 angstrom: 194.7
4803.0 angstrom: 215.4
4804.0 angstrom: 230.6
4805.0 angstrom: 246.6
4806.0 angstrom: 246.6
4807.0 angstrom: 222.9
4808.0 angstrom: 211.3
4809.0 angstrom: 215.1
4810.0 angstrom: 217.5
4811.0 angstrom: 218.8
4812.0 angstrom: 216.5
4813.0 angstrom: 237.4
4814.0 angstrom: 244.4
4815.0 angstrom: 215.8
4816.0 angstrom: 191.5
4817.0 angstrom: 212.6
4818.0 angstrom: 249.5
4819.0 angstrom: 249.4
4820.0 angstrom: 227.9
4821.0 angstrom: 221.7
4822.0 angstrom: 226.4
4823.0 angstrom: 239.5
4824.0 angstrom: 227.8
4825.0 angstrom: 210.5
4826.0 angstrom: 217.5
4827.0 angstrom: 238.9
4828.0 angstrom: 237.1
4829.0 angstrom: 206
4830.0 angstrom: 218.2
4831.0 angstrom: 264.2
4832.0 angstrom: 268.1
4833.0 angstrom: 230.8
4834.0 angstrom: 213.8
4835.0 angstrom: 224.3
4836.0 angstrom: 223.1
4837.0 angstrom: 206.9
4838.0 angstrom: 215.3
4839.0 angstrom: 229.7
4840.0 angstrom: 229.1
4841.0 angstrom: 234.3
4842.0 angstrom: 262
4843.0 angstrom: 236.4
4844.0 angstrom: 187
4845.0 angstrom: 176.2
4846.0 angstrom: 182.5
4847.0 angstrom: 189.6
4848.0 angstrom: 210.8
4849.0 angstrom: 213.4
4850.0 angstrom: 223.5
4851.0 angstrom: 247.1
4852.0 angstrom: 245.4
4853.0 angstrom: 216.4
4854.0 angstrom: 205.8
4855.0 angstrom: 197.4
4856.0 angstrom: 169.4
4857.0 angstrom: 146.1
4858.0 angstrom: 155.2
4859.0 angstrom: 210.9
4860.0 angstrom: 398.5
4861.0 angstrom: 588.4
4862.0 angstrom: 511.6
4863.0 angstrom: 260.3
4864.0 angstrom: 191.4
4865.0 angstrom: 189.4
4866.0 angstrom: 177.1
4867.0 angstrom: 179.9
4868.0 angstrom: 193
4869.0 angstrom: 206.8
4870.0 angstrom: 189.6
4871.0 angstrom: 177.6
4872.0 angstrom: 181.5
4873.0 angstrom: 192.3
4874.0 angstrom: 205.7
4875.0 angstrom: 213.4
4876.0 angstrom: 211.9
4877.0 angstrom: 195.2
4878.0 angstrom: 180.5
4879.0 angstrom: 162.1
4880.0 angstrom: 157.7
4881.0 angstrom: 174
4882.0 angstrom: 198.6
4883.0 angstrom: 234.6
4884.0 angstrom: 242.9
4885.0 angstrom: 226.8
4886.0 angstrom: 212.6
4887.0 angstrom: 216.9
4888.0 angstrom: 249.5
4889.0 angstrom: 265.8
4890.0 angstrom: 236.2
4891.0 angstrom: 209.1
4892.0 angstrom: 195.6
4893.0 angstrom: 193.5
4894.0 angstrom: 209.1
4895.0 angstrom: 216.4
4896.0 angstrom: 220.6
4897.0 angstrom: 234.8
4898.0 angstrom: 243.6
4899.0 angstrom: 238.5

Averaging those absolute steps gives 12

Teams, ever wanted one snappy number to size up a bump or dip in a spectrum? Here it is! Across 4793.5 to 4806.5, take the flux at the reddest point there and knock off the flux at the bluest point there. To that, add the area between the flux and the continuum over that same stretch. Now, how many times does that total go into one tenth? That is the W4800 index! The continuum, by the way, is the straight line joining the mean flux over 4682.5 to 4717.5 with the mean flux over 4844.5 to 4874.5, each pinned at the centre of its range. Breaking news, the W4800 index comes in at -0.003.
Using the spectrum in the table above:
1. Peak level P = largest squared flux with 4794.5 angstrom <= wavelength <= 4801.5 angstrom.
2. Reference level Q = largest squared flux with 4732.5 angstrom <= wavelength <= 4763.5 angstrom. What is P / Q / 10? 0.087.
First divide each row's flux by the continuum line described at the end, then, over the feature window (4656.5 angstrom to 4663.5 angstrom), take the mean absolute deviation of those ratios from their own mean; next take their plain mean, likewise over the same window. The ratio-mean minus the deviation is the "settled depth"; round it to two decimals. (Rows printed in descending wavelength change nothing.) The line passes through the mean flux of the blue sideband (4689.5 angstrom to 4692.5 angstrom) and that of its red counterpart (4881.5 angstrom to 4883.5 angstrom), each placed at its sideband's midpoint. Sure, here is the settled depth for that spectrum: 0.92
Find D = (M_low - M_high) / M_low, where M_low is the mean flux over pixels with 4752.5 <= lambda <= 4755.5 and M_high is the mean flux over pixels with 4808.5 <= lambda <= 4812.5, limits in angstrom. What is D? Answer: 0.14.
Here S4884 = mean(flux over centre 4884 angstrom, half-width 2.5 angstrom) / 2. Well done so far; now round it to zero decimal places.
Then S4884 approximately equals 112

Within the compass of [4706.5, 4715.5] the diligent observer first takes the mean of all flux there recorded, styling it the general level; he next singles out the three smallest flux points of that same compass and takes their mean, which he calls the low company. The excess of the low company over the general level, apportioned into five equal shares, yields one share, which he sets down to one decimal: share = -3.6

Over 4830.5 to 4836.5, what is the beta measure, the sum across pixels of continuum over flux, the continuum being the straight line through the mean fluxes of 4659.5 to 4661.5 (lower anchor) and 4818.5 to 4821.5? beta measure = 5.86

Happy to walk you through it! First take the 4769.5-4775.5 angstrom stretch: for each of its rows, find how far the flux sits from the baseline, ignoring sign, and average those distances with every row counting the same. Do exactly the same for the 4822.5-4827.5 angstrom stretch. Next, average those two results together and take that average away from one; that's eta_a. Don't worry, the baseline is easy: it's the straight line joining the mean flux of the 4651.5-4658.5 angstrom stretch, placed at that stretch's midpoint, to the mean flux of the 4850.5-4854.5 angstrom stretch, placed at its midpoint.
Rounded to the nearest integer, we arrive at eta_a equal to -15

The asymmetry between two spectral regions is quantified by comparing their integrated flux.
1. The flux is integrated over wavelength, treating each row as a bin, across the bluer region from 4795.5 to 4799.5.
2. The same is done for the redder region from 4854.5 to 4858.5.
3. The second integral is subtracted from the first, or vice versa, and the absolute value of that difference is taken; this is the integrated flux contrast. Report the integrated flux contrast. 217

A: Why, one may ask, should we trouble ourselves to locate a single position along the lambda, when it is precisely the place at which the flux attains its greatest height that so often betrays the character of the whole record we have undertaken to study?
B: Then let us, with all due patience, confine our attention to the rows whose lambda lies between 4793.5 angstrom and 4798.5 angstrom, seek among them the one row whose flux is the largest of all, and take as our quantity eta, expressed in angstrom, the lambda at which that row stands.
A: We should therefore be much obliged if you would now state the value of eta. 4794.0 angstrom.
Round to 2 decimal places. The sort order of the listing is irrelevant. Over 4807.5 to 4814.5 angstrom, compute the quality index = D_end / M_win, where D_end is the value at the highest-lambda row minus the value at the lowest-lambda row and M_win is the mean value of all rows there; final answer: 0.15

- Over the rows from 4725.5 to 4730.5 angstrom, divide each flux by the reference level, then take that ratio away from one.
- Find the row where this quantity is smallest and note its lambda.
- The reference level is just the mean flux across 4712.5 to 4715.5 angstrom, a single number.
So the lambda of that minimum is 4729.0 angstrom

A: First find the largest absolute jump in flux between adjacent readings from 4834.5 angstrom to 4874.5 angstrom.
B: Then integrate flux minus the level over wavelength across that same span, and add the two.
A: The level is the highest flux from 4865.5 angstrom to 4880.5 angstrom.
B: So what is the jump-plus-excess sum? 796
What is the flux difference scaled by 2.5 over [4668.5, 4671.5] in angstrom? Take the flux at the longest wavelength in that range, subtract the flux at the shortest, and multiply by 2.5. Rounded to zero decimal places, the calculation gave 94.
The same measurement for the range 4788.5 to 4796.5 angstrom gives 11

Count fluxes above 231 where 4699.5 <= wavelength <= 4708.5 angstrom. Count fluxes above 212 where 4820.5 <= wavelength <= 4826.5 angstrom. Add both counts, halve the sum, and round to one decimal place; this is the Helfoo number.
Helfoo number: 3.5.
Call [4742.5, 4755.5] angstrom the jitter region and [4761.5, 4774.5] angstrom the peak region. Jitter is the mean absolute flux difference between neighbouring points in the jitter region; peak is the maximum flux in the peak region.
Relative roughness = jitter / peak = 0.035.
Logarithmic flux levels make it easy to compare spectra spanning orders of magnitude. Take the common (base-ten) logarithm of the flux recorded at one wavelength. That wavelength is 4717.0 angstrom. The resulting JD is 2.30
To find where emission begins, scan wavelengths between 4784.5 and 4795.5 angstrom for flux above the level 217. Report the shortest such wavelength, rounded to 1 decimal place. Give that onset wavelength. 4789.0 angstrom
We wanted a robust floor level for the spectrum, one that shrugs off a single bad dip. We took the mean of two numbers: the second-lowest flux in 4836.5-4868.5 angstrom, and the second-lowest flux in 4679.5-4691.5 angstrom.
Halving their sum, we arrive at 172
